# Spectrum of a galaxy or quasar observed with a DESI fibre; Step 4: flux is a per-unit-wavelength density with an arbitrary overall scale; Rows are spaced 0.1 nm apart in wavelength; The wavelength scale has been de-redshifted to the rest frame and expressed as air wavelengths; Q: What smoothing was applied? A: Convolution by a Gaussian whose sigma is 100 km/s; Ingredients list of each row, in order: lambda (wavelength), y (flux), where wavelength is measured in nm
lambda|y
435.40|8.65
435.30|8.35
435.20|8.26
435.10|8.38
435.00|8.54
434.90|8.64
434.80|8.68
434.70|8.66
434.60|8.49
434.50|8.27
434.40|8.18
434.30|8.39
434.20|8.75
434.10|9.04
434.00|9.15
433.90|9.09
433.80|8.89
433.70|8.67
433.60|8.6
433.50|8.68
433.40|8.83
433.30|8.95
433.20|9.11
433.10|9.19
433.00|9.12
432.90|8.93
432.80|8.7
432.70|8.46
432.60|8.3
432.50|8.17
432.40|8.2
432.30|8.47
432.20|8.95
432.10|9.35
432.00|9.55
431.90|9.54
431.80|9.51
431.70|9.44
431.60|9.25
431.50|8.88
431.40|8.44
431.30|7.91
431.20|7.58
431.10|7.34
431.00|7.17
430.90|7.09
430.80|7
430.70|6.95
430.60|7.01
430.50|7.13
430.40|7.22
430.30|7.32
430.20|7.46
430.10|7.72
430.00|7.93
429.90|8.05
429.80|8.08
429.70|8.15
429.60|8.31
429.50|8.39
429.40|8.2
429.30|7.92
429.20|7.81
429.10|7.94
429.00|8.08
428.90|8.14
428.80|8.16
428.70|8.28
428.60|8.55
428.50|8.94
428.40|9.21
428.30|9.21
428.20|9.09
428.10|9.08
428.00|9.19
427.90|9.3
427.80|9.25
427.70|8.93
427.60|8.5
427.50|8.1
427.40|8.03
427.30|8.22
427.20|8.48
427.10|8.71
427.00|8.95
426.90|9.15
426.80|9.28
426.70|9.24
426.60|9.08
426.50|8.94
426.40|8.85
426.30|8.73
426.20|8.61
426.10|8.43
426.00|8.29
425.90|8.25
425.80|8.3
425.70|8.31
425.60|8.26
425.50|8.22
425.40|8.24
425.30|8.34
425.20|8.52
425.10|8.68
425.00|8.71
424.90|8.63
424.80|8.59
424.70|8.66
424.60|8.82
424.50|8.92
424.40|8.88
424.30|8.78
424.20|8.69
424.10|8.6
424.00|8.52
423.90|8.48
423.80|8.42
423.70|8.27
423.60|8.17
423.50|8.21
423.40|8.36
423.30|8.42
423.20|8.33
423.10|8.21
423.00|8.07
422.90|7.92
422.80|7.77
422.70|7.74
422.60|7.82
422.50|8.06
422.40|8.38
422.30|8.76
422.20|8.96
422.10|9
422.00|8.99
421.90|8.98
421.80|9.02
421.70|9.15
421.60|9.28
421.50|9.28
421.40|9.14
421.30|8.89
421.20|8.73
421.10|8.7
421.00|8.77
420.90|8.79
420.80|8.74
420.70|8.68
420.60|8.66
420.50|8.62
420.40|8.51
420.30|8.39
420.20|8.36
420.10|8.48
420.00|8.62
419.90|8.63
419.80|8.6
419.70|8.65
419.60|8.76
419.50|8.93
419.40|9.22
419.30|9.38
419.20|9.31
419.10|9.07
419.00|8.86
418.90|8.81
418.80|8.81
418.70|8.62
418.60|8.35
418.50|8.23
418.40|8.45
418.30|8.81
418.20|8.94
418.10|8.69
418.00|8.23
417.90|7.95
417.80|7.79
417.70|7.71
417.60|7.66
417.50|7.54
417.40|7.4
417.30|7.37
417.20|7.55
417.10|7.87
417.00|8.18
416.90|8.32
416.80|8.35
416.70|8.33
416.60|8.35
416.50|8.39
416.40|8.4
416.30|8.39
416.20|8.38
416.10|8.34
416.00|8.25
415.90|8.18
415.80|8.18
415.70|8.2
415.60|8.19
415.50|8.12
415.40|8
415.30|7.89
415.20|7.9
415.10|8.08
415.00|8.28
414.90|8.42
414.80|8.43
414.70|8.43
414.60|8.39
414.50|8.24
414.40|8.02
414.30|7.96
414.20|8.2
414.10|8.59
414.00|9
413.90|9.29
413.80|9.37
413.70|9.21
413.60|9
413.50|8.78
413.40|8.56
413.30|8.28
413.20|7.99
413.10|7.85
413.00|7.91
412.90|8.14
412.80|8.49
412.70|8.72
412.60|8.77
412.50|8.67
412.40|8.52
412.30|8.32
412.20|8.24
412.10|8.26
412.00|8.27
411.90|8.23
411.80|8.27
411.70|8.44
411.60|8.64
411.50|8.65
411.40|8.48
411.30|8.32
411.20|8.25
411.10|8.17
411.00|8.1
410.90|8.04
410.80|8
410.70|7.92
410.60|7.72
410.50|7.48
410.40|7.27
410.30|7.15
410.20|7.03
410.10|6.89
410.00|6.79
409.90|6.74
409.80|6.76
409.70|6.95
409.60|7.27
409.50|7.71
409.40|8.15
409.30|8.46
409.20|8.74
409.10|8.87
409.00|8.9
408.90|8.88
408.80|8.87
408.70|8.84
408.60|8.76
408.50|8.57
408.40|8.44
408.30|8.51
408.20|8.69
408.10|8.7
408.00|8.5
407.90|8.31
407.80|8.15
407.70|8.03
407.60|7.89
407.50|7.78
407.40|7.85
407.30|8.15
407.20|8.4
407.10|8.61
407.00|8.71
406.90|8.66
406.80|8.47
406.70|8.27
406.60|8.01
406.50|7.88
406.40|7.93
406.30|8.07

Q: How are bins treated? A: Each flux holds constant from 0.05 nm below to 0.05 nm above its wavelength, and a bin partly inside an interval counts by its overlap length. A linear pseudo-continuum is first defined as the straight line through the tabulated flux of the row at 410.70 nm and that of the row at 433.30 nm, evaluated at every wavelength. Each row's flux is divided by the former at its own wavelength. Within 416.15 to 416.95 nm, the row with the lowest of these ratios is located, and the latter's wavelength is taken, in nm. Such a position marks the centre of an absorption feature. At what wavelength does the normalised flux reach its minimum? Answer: 416.90 nm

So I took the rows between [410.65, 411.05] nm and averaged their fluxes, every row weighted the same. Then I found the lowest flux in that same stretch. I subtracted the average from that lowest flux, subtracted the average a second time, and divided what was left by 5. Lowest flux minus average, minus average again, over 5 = -1.62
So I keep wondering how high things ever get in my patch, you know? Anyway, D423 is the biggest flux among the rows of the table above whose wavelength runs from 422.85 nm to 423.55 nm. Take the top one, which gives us 8.42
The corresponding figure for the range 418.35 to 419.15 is 9.07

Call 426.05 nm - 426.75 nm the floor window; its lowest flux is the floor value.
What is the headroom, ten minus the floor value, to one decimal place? 1.6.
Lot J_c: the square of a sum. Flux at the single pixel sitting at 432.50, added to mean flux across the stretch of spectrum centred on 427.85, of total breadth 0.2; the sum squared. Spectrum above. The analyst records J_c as 304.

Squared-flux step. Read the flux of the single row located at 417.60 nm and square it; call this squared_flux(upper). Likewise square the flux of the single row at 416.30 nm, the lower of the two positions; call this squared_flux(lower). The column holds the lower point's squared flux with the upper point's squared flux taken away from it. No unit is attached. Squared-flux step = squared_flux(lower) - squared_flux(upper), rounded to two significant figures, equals 12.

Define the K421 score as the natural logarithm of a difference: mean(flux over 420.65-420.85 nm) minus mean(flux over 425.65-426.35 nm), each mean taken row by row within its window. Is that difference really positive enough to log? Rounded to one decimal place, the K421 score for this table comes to -1.2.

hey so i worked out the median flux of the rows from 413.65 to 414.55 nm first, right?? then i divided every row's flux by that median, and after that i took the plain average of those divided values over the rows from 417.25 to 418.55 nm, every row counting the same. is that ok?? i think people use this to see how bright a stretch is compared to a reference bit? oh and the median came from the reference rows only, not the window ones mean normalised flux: 0.94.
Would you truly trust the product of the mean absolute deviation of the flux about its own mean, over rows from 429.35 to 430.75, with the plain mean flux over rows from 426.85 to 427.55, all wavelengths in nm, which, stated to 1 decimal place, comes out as 3.8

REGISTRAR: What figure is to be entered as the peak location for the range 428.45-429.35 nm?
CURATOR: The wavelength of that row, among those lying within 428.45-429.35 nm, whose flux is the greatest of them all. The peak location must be 428.50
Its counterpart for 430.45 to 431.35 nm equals 431.30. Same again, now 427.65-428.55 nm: 427.90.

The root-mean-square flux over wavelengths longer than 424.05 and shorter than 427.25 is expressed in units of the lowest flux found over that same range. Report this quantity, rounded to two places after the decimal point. 1.05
